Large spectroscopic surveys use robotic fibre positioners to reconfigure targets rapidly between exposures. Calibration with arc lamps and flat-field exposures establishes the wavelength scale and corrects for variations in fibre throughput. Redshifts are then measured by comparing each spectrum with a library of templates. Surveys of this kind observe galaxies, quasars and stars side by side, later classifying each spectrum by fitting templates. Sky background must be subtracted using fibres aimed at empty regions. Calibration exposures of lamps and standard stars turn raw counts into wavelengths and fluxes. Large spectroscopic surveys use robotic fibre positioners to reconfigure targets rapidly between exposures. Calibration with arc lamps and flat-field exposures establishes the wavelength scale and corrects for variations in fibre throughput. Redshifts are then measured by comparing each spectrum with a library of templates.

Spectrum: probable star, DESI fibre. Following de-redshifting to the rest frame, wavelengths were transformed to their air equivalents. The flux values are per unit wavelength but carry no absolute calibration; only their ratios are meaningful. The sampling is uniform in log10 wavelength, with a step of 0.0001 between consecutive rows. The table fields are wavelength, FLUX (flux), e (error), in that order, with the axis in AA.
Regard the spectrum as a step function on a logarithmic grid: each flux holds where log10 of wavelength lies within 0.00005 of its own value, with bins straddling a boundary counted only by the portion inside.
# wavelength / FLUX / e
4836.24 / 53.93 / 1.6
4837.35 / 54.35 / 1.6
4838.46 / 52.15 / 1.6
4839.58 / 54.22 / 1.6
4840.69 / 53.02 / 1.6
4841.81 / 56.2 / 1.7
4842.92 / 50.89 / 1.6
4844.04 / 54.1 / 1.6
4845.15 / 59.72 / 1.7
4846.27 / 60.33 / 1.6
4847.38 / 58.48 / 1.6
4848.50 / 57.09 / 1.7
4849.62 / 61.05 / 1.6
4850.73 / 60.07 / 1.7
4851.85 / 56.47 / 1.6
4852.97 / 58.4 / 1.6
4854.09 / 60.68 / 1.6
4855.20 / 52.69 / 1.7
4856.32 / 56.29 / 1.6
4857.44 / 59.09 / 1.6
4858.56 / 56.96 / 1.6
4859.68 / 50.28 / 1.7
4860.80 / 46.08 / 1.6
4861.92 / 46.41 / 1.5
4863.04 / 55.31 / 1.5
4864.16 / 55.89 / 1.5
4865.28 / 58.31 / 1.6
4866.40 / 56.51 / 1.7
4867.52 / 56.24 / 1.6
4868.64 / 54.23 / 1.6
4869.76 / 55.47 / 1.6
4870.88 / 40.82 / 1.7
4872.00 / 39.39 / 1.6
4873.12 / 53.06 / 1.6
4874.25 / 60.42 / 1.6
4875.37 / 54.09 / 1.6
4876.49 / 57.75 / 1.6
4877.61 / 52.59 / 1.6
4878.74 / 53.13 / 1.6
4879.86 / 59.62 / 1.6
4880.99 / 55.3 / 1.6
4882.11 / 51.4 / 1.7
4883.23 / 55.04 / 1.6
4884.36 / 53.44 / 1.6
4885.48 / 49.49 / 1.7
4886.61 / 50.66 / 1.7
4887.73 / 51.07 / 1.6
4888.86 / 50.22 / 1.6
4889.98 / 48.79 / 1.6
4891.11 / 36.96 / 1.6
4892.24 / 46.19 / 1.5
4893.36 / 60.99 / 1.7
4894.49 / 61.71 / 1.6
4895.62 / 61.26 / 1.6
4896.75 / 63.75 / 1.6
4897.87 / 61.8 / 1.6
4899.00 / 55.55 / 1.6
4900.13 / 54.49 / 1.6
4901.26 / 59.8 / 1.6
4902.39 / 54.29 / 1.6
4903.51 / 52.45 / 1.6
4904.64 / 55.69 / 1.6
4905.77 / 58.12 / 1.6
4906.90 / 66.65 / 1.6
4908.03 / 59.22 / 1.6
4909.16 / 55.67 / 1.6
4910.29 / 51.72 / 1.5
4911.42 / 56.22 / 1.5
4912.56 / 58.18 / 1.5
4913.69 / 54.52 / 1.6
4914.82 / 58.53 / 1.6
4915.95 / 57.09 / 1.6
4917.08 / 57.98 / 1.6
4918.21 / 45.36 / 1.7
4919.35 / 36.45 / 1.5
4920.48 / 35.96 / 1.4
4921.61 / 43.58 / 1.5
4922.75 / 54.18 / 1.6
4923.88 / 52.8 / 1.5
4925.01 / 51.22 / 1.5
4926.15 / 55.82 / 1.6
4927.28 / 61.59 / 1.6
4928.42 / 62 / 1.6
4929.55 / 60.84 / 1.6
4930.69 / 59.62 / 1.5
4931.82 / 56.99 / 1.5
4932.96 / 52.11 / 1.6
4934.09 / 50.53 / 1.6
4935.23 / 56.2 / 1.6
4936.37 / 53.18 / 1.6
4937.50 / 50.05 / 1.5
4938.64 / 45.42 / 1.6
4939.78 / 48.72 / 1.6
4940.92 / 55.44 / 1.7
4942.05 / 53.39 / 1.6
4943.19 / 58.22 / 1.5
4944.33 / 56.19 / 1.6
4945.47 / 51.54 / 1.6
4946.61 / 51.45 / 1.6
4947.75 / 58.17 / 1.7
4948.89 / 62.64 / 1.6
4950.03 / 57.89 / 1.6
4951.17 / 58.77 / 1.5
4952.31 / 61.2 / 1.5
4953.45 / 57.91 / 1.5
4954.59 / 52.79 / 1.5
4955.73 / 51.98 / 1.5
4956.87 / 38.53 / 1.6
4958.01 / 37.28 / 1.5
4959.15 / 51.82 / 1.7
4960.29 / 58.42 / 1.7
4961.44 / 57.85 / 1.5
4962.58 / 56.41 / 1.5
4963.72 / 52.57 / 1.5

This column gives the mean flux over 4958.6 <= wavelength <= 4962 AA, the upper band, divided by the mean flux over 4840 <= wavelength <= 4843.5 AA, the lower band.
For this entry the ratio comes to 1.05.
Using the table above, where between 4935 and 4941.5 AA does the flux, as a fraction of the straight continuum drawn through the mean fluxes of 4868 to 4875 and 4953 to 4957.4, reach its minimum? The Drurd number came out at 4938.64 AA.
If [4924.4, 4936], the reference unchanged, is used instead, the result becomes 4934.09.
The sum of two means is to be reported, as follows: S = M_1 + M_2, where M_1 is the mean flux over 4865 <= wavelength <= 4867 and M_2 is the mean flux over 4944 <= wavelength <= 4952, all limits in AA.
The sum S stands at 114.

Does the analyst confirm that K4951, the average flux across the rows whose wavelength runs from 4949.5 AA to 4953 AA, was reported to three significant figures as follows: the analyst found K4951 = 59.3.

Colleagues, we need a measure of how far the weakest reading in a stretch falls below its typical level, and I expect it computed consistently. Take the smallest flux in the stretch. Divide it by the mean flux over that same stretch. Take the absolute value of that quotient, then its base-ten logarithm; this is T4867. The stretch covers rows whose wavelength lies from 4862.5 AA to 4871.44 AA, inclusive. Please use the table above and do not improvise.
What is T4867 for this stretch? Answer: -0.12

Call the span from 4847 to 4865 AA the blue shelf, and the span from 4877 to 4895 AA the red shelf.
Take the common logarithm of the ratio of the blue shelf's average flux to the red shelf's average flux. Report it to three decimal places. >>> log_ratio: 0.027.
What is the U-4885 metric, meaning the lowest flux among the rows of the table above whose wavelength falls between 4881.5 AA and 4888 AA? 49.49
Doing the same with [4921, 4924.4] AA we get 43.58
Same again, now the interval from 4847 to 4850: 57.09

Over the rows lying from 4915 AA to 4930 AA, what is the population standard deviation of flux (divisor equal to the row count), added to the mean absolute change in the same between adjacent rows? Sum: 13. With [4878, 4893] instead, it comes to 9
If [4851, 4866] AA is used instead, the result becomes 8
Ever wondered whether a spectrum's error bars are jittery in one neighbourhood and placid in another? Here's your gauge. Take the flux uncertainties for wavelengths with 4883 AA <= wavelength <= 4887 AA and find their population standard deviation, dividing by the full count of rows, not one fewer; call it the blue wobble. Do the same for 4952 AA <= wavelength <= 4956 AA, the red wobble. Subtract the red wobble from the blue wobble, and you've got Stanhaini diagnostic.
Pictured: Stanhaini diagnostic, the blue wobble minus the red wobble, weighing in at 0.05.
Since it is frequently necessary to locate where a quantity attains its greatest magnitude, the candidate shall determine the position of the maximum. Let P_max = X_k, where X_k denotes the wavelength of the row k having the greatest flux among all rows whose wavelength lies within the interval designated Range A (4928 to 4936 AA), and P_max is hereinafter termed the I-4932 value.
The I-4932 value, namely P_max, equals 4928.42 AA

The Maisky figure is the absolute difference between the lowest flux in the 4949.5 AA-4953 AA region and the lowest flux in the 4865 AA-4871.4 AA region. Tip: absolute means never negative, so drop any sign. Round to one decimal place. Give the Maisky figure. 17.1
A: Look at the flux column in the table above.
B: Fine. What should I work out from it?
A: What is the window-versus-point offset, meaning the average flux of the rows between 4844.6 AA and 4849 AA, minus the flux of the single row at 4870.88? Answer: 18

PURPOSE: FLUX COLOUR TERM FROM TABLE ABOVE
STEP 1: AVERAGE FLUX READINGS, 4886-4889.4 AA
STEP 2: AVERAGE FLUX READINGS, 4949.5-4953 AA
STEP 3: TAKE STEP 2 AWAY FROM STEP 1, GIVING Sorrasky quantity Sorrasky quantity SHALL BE -9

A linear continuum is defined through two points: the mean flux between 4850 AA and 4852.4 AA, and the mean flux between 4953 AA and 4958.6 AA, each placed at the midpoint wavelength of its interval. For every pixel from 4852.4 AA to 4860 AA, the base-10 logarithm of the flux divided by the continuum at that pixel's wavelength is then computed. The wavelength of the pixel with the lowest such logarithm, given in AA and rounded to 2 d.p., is 4859.68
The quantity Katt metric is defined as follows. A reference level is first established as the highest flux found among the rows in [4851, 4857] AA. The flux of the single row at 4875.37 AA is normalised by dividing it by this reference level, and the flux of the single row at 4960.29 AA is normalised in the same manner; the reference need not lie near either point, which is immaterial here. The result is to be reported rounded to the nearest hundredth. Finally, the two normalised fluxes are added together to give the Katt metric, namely 1.85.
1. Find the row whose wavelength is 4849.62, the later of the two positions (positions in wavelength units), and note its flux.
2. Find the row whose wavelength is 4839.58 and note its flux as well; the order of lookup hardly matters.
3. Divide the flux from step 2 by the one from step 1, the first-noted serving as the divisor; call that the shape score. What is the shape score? 0.89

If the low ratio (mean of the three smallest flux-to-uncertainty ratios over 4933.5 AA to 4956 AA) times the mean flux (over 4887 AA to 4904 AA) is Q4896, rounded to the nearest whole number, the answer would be 1646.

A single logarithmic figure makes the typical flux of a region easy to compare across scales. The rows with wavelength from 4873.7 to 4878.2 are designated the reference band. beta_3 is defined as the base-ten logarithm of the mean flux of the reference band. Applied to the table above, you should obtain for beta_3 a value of 1.75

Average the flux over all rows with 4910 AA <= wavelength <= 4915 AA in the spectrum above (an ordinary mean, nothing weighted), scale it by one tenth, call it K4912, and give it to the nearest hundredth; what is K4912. 5.58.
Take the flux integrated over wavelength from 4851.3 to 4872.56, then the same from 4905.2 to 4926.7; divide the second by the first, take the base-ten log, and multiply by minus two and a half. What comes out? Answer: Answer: -0.005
